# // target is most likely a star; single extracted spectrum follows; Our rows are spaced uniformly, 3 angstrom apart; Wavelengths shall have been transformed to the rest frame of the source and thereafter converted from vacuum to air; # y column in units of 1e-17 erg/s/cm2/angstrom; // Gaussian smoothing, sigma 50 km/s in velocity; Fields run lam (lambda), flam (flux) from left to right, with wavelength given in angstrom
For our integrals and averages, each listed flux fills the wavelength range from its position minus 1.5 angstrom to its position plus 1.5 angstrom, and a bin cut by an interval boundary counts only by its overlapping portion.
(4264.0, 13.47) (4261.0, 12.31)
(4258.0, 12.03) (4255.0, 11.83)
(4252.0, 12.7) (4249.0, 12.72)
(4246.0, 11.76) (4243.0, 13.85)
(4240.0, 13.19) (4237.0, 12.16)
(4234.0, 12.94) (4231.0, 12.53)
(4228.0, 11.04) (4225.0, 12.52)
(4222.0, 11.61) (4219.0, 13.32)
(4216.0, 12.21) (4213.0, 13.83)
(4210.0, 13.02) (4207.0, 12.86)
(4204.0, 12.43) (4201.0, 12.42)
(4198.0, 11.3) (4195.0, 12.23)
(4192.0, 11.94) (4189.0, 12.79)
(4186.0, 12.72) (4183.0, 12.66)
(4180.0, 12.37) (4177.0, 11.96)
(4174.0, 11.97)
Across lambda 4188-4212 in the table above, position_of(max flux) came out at 4210.0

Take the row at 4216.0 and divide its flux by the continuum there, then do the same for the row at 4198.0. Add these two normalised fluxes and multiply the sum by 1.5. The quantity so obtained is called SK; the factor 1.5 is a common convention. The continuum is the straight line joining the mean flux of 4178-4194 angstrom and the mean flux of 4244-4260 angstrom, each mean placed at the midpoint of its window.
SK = 2.84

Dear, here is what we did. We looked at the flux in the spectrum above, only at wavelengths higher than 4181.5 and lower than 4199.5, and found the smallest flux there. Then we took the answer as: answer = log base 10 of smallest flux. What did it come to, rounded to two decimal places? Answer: 1.05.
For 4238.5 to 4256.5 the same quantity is 1.07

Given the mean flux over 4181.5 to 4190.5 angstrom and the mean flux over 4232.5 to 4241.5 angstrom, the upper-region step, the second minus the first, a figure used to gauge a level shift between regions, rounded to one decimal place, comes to 0.0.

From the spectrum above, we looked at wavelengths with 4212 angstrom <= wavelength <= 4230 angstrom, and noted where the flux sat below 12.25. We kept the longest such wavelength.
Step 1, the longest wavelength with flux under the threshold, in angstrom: 4228.0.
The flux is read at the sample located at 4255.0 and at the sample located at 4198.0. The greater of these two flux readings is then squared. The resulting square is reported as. 140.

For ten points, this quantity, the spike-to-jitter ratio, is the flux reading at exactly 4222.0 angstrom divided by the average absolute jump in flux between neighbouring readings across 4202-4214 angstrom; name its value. 25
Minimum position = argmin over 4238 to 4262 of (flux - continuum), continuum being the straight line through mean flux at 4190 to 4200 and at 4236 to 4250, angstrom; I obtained 4255.0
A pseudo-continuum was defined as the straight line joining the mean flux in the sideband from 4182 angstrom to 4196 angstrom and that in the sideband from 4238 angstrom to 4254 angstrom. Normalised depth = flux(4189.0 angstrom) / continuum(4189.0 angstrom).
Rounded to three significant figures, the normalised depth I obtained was 1.03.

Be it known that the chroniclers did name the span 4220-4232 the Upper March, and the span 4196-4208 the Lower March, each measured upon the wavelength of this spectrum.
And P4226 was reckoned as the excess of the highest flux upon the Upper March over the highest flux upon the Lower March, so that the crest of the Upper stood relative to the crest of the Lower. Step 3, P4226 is -0.33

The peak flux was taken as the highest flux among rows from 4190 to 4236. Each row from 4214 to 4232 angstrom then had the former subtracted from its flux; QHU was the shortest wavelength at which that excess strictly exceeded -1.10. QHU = 4219.0 angstrom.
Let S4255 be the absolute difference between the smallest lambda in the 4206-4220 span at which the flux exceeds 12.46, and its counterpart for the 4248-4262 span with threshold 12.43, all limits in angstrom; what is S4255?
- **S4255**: 42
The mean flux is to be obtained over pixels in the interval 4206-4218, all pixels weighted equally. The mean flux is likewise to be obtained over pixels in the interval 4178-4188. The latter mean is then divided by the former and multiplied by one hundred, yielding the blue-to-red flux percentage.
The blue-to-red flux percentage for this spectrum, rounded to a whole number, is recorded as 97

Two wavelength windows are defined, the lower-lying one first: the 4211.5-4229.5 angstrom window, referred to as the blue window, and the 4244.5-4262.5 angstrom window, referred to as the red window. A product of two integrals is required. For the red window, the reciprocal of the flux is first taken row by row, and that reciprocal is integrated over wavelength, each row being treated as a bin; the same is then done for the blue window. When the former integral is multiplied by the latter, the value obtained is 2.15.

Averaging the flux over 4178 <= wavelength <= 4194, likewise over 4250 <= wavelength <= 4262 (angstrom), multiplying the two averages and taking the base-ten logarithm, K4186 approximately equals 2.18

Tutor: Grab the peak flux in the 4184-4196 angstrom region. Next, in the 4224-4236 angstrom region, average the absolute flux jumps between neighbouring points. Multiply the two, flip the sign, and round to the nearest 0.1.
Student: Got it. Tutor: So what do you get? -14.4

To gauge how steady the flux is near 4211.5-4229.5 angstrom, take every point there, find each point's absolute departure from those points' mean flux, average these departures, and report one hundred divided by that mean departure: 125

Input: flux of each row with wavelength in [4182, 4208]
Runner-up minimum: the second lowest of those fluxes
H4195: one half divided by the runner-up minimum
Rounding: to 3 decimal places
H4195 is 0.042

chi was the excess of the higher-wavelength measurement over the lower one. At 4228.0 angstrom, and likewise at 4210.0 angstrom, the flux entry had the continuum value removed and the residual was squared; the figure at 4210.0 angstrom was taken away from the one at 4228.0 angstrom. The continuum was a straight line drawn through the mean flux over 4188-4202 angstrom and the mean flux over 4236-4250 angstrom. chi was 1.8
